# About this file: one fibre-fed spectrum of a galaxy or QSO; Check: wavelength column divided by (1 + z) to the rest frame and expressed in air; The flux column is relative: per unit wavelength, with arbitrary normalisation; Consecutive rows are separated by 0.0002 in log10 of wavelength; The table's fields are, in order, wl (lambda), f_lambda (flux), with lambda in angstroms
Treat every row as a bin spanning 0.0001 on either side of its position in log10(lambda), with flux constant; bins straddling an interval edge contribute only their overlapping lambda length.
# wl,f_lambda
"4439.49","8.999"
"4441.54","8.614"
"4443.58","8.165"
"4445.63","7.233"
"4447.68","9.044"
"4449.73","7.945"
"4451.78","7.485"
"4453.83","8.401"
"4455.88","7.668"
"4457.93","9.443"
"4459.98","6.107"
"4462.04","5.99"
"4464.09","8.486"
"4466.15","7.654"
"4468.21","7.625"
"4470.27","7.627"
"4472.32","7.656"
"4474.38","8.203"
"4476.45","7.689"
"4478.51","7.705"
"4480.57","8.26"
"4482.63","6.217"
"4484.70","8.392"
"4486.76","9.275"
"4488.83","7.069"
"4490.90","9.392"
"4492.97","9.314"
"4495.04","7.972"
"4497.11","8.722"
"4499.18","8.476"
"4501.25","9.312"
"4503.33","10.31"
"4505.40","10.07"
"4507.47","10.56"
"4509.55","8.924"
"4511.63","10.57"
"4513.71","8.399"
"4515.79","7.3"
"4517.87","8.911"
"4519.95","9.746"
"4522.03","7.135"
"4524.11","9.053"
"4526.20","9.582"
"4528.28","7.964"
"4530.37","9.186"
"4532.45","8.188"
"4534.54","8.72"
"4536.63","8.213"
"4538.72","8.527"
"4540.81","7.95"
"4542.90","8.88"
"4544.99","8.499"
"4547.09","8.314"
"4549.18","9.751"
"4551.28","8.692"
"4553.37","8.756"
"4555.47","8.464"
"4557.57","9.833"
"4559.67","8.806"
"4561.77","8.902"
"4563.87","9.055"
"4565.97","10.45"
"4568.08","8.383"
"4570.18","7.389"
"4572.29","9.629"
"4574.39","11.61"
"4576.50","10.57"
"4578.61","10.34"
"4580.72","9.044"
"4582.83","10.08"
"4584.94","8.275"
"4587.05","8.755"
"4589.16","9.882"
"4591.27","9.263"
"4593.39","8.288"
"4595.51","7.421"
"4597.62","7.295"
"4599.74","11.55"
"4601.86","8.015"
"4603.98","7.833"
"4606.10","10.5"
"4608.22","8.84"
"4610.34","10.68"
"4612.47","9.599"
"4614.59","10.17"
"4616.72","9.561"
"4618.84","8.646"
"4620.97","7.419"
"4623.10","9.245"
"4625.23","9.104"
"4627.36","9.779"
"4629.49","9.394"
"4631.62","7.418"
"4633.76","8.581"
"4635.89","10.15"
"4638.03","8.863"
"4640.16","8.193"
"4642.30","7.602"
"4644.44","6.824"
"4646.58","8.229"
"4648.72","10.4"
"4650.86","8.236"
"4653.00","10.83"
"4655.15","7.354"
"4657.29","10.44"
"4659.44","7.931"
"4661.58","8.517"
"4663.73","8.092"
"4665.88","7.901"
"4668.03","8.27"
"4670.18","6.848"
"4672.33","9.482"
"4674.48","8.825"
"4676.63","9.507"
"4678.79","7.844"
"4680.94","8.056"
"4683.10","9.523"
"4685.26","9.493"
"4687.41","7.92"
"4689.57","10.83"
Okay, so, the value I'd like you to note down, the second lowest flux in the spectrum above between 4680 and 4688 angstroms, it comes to 8.056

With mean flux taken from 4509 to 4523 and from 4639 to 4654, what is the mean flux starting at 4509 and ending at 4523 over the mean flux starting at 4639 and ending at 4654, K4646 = 1.01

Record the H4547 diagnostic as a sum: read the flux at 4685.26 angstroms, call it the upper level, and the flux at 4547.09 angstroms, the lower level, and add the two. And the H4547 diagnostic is 17.8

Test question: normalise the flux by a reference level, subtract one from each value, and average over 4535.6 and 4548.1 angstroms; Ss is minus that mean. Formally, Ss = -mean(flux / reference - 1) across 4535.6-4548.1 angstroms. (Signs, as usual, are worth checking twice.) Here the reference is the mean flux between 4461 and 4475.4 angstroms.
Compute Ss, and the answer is -0.10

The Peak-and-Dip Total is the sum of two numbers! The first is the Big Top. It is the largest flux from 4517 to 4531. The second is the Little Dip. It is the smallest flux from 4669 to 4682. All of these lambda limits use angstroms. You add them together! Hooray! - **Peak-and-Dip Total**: 16.6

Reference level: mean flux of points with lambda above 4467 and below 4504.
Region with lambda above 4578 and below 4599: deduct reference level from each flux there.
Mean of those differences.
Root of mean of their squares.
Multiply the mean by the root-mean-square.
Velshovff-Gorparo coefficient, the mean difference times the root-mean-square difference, 0.7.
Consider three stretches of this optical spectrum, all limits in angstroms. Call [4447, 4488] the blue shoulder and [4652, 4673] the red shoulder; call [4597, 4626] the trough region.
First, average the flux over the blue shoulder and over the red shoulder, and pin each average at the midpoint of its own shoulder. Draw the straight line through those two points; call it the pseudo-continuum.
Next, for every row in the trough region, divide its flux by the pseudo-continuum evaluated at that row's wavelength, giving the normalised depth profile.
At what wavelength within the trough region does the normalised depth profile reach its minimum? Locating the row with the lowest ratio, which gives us 4597.62 angstroms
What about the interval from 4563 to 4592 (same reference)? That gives 4570.18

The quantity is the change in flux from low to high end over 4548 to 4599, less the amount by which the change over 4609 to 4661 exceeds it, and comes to -2.2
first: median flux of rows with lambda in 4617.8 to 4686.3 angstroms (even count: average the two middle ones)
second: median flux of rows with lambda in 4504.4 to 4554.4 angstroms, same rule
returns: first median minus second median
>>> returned -0.2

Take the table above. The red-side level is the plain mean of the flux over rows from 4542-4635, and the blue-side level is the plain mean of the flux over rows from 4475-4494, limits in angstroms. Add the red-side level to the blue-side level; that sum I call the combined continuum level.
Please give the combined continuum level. 17.3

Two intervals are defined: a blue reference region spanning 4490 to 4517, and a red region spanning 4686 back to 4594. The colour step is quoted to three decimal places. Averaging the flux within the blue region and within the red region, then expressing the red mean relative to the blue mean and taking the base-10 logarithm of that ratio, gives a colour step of -0.018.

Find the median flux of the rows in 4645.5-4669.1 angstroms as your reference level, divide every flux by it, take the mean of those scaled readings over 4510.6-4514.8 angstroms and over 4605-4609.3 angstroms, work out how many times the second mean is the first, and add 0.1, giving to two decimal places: 1.12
